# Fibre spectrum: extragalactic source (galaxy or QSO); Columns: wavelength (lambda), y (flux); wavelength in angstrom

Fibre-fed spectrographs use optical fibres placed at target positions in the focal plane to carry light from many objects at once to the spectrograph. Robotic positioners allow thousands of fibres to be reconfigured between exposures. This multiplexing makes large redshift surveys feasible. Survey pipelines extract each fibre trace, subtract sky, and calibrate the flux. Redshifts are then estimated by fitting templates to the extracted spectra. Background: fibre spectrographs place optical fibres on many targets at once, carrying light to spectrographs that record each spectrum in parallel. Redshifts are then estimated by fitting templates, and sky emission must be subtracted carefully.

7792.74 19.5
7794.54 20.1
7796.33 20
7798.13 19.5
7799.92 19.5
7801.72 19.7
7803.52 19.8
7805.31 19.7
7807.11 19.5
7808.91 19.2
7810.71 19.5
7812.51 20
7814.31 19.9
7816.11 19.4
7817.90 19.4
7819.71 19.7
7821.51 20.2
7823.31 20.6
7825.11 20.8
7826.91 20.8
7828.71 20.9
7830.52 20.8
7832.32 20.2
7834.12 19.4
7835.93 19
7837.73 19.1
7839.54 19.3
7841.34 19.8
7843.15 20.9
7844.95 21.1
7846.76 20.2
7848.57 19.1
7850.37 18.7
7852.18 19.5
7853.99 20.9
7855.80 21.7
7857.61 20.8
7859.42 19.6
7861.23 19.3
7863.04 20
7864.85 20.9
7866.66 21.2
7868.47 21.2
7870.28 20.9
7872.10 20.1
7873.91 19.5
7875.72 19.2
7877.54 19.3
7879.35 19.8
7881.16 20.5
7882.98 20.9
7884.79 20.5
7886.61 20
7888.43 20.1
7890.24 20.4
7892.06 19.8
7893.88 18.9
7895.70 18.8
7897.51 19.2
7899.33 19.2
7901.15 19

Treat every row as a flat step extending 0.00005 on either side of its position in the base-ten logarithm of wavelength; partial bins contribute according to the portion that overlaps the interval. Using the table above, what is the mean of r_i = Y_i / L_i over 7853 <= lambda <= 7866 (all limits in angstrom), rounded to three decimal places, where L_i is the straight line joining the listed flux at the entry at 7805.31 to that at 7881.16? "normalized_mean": 1.009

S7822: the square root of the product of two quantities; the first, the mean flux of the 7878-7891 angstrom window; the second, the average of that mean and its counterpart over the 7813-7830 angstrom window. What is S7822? 20.3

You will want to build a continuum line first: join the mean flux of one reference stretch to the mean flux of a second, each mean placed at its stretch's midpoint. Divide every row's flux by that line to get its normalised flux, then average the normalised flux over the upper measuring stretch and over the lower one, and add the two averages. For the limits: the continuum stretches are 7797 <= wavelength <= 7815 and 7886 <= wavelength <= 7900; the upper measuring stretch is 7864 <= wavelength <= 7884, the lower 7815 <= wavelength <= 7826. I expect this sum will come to 2.06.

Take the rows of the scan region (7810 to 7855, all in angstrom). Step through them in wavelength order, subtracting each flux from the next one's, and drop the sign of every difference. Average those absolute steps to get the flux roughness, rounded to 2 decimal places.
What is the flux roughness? 0.47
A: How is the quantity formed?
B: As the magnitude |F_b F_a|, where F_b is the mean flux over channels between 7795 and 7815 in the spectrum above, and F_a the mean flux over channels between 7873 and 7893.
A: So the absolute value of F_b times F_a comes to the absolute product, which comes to 393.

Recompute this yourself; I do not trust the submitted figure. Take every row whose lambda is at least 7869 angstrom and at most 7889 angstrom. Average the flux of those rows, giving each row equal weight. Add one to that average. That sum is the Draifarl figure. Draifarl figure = 21.1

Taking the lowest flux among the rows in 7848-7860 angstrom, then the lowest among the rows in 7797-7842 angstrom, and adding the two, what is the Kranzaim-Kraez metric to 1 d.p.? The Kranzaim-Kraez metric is 37.7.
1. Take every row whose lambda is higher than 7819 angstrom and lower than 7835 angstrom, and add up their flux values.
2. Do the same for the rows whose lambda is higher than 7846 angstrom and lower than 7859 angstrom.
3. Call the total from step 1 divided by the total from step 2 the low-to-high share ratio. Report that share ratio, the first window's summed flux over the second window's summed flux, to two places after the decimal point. 1.30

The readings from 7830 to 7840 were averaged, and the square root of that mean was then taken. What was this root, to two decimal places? 4.43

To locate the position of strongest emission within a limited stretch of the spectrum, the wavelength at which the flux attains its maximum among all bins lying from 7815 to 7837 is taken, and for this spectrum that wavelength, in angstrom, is 7828.71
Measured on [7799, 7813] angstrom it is 7812.51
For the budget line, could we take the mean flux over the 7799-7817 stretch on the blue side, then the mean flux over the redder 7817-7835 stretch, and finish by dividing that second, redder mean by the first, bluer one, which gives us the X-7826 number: 1.034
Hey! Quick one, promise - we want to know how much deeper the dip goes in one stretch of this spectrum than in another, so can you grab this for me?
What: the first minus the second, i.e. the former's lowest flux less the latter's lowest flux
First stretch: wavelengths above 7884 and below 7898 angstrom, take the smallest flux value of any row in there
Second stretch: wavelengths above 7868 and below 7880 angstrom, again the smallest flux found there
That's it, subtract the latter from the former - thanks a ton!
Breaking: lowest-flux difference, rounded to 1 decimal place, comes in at -0.4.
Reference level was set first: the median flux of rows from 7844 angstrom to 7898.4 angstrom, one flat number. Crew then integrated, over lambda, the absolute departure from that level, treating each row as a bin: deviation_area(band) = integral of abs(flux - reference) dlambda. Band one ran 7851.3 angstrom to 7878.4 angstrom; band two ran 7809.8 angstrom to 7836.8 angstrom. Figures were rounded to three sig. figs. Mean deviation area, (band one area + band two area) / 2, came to 17.4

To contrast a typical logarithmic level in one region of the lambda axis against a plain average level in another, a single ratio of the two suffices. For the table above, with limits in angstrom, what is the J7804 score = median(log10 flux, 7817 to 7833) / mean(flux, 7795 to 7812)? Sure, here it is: 0.0670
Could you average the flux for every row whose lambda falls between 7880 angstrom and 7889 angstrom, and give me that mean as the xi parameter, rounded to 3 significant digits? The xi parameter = 20.4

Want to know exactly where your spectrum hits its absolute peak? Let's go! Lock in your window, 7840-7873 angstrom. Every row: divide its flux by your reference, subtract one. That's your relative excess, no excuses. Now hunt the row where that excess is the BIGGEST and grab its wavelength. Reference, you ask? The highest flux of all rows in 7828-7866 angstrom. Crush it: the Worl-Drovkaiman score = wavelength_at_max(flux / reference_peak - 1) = 7855.80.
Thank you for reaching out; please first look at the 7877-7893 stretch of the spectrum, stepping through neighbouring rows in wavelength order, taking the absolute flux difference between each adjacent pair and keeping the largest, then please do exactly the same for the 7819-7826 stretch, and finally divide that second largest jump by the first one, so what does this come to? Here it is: 0.7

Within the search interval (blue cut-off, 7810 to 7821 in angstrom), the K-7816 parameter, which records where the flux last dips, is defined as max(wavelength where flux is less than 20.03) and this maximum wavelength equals 7819.71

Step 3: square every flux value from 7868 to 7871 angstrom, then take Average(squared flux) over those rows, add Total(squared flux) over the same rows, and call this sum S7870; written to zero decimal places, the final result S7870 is 1329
